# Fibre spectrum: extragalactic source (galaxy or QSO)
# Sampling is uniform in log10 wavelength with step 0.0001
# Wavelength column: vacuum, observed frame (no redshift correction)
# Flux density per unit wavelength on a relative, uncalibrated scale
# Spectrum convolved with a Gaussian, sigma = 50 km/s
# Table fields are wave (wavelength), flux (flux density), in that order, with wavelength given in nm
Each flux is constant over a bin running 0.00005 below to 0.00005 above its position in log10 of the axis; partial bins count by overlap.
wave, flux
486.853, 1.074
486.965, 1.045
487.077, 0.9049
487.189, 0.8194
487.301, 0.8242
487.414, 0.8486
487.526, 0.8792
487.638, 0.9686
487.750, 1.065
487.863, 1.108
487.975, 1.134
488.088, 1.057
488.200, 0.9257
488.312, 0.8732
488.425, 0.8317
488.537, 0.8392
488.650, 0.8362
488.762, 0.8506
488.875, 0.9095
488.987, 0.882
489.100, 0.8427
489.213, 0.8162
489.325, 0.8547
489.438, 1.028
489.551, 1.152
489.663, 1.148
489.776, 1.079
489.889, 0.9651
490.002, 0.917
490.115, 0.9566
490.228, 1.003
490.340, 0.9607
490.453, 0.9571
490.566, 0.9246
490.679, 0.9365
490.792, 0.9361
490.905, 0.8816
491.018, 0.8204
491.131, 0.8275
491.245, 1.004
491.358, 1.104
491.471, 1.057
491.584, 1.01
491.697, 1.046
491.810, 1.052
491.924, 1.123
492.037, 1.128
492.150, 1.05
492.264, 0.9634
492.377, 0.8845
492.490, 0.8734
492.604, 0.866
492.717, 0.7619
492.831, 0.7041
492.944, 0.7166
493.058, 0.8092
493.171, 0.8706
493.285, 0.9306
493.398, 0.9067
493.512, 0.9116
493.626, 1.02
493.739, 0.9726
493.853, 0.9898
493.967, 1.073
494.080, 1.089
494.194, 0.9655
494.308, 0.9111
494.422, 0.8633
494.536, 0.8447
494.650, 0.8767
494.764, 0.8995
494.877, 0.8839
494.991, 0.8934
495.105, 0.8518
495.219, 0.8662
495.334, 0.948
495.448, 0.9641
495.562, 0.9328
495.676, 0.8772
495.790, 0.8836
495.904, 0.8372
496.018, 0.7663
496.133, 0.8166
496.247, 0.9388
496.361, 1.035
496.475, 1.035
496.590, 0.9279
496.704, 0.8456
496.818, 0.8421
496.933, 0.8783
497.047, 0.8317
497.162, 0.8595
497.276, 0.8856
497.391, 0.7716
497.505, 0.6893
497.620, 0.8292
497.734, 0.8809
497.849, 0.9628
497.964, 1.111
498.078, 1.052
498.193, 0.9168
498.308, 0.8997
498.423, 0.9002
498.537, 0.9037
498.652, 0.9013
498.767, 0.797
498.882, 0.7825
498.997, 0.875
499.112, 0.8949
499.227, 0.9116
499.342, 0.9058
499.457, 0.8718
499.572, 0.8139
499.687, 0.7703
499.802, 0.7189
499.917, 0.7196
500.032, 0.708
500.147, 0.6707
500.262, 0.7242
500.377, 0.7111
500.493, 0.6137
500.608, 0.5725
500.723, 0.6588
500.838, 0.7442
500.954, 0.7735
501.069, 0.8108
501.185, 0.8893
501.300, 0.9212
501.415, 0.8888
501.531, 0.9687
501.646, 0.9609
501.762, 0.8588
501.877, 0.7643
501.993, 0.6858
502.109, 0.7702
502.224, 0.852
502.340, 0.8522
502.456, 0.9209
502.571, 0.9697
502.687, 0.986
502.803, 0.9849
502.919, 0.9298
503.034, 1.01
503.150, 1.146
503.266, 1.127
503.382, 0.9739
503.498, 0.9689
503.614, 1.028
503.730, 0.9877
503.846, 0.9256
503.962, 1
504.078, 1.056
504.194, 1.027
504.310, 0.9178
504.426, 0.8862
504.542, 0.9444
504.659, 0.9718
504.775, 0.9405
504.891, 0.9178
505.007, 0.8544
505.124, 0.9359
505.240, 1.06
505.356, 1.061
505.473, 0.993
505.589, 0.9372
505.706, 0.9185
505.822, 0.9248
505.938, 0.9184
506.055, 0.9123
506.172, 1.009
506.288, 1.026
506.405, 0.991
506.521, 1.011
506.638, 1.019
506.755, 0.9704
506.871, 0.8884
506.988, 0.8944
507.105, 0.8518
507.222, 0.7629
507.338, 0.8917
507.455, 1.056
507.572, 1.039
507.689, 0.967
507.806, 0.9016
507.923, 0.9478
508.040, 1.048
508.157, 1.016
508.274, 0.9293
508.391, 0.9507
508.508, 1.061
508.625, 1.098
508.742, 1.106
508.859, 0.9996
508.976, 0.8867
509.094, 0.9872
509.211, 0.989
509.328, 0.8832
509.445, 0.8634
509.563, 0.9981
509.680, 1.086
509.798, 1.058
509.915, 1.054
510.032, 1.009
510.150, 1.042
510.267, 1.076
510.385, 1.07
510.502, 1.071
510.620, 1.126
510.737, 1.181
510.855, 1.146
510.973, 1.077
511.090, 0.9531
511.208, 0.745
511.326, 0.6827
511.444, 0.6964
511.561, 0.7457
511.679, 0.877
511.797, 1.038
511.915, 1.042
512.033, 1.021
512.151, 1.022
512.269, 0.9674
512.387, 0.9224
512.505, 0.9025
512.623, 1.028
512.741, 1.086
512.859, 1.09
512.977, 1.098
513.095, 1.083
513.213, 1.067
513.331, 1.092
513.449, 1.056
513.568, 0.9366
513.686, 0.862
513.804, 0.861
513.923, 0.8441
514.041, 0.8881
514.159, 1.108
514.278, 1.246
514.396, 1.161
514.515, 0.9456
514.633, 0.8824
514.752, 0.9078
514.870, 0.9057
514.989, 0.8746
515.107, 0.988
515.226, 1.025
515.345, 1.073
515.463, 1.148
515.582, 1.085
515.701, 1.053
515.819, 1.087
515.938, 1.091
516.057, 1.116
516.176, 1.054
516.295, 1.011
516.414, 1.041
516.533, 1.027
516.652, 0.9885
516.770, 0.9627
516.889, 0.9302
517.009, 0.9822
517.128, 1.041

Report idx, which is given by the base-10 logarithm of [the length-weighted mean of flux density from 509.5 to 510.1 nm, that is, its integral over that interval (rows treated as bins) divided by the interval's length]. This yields 0.017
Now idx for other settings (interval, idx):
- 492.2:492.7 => -0.052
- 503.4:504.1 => -0.004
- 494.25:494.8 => -0.057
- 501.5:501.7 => -0.015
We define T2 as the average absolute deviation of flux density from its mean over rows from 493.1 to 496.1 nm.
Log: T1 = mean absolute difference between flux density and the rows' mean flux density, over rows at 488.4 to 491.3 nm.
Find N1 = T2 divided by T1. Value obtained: 0.7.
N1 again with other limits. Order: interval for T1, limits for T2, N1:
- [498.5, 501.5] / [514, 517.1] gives 0.9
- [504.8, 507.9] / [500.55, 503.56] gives 1.7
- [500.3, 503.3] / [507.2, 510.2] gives 0.6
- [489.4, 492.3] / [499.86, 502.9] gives 1.4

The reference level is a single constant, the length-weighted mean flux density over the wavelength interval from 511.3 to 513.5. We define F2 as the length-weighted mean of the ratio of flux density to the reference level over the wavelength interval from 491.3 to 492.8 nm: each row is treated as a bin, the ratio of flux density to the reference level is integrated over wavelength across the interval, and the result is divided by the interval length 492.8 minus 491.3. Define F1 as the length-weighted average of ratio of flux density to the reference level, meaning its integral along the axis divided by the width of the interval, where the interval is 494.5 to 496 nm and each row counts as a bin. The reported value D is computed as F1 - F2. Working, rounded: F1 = 0.91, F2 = 1.01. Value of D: -0.10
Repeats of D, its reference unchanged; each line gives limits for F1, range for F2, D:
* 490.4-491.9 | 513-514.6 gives -0.04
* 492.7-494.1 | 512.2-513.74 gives -0.11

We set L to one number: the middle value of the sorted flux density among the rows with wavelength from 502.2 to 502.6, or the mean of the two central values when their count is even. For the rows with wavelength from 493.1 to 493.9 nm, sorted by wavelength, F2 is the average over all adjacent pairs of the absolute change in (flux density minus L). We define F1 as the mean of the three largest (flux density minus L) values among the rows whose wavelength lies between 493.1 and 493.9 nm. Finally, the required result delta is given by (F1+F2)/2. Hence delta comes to 0.08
